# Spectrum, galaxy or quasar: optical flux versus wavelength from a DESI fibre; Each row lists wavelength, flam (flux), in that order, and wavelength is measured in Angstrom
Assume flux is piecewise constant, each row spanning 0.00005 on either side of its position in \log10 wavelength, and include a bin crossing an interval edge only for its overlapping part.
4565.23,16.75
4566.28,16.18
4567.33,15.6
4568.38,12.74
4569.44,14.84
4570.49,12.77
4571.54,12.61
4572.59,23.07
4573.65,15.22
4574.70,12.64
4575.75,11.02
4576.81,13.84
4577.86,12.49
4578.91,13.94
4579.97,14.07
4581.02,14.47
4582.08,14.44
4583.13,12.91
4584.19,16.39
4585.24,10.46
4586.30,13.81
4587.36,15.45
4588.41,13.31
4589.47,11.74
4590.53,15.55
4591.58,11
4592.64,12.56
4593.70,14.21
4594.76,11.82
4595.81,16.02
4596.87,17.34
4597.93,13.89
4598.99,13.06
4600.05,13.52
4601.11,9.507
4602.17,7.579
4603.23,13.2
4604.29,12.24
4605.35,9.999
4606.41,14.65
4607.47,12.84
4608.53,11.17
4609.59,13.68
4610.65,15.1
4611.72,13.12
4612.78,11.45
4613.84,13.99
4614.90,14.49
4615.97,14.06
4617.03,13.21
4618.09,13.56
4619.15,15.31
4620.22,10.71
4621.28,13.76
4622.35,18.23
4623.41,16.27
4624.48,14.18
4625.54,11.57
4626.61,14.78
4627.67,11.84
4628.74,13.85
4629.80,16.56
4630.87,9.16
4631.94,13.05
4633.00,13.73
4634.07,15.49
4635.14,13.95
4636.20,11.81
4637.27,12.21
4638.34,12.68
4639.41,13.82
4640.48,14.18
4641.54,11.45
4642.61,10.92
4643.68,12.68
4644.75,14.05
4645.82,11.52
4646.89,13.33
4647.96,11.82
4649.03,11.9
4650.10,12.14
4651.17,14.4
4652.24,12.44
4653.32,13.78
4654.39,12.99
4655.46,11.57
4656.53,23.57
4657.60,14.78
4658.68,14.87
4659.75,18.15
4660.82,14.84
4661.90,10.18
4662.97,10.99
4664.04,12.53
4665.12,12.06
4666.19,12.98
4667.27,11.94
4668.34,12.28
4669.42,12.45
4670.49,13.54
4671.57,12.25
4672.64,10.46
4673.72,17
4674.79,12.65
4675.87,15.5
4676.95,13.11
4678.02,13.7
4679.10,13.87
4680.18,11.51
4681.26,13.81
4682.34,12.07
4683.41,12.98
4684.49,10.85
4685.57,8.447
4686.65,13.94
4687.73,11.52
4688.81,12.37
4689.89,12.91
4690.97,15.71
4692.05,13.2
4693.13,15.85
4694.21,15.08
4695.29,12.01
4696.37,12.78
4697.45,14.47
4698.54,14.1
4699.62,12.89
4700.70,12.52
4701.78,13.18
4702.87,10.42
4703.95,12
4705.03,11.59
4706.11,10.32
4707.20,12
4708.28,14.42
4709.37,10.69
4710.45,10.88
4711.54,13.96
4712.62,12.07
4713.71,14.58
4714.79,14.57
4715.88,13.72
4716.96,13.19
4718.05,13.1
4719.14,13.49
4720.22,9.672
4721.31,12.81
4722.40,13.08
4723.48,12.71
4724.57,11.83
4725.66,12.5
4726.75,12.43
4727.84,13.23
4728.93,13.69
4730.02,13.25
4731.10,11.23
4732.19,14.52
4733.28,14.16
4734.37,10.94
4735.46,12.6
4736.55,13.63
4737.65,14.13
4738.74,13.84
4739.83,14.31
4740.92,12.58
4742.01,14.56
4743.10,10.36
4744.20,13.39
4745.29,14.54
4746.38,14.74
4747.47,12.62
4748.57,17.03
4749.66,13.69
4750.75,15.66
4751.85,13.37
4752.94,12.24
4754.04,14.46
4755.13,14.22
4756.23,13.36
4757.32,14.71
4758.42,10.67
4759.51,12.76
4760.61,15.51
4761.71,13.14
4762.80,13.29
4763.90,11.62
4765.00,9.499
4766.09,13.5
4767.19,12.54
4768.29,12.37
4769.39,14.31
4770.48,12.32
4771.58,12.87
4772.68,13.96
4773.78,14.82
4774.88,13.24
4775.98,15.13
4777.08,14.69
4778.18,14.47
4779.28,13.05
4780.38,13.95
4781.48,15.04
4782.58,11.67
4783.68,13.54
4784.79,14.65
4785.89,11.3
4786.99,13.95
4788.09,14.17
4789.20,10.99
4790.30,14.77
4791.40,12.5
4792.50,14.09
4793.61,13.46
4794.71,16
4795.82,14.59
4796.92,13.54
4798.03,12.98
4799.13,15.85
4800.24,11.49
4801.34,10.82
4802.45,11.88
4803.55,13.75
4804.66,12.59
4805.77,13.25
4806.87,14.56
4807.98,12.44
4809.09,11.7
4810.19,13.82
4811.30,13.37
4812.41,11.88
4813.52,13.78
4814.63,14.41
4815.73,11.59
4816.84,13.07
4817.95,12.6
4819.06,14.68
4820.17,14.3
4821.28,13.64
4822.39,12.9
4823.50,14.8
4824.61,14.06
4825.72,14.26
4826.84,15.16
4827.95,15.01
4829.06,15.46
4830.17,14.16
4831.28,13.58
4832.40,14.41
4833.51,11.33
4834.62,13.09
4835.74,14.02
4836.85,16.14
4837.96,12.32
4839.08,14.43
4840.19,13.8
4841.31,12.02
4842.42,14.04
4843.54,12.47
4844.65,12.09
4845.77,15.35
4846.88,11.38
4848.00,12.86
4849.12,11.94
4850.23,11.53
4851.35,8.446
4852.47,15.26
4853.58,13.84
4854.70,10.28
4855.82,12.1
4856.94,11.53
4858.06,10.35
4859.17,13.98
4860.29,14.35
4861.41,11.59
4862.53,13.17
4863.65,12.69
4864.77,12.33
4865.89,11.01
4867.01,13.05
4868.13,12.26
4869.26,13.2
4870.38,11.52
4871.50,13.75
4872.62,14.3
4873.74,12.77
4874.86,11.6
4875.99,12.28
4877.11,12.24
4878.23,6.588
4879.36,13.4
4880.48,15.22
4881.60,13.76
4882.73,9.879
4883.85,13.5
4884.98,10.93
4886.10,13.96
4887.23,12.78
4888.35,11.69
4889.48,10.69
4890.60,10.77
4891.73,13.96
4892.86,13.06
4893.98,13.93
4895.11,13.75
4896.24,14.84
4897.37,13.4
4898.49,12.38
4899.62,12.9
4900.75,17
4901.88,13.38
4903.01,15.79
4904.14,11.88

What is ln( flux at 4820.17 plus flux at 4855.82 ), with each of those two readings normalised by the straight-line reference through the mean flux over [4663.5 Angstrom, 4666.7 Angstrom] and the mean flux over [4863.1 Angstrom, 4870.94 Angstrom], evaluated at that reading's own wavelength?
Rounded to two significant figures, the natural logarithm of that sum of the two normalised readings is 0.76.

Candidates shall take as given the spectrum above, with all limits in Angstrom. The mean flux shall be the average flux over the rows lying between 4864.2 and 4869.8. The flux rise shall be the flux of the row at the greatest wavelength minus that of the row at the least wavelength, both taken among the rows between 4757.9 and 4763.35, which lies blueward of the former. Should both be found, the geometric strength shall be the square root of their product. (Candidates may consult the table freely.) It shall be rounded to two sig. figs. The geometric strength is 5.7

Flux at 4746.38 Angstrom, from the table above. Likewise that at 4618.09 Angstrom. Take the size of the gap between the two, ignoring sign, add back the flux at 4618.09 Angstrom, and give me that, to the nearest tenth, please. 14.7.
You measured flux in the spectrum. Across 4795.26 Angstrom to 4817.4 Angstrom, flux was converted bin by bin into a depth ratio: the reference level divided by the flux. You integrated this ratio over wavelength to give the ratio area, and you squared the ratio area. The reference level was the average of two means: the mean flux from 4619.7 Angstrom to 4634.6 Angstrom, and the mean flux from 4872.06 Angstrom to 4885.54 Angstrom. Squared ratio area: 494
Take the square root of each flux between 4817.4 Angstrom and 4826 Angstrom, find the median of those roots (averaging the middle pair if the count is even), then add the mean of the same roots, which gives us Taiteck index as 7.49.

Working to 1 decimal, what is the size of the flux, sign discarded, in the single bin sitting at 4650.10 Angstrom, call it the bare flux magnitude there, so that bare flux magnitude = 12.1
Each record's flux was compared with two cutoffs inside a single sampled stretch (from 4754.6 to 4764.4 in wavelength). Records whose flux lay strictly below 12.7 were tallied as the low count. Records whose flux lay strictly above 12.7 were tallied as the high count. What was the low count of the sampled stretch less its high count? -5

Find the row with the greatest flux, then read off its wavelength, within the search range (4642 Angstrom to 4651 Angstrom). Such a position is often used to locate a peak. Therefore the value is 4644.75 Angstrom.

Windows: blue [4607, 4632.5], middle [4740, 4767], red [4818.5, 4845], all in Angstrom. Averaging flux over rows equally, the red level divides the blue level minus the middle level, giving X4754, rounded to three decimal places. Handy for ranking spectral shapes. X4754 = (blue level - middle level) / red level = 0.013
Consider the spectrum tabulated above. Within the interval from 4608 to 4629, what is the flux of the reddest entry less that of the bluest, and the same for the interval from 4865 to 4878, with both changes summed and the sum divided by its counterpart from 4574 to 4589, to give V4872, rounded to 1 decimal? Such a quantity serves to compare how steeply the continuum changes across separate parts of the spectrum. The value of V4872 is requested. 5.8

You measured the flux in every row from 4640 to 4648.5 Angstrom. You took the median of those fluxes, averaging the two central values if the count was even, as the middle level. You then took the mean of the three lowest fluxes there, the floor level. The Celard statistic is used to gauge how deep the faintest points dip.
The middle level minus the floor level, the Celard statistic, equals 0.95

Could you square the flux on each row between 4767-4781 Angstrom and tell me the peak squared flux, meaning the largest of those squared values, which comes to 229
